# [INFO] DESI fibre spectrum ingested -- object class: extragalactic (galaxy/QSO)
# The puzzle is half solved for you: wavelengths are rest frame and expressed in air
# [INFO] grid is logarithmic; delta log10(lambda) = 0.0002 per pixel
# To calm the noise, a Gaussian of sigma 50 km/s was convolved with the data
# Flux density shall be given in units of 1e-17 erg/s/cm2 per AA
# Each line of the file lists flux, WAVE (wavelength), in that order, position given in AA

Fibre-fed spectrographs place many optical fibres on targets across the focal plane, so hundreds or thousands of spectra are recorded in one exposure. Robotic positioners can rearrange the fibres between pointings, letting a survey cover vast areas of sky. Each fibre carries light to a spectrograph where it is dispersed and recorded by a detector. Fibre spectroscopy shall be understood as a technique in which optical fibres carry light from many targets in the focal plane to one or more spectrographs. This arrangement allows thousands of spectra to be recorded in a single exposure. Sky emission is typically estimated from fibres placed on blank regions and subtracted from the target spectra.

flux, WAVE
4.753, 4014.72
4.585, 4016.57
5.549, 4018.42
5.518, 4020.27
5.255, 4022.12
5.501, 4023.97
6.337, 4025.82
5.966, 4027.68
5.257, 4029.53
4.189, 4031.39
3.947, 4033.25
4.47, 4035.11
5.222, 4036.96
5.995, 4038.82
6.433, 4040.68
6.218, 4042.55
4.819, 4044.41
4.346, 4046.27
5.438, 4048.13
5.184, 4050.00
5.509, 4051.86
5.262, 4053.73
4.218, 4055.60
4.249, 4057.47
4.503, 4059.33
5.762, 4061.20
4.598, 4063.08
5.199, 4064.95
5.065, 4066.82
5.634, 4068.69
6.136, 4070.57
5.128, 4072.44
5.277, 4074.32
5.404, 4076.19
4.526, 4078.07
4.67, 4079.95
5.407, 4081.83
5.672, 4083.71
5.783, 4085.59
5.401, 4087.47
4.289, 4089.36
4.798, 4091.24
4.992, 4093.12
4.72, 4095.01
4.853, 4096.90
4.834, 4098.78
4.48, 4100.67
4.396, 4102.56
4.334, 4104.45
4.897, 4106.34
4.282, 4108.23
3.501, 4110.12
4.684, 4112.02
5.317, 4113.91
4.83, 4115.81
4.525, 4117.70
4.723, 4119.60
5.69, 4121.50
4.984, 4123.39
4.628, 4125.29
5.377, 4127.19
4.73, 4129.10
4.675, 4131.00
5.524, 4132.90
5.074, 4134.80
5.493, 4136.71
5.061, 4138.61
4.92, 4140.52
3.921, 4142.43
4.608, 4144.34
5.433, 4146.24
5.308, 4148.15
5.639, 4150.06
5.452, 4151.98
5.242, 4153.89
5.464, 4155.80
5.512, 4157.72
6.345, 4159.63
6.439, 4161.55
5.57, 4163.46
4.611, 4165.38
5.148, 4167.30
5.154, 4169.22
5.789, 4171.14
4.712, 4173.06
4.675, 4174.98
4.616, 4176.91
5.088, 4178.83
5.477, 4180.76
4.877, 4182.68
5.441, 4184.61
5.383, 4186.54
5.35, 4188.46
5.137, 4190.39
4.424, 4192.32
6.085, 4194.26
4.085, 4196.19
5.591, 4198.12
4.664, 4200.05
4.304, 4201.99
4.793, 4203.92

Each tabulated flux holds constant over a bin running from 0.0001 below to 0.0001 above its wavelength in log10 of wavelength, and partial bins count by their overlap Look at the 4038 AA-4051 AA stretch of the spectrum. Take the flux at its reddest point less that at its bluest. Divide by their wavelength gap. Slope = -0.07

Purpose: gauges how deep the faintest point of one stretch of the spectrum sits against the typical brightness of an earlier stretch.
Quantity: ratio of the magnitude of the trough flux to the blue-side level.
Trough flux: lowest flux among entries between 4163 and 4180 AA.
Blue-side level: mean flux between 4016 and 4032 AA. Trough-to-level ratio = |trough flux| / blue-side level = 0.86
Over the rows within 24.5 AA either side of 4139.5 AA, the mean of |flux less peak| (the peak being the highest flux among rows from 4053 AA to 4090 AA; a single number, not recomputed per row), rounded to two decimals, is 0.98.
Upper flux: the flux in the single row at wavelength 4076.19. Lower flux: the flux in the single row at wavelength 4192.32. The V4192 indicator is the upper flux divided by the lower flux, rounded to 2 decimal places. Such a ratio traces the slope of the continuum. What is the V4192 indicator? 1.22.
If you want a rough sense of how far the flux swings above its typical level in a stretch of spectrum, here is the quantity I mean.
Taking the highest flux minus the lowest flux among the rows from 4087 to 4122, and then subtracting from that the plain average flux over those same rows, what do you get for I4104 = -2.5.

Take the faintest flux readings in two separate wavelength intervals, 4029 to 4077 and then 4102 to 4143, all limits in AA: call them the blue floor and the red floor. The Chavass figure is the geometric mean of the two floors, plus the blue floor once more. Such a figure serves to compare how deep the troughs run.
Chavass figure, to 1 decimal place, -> 7.7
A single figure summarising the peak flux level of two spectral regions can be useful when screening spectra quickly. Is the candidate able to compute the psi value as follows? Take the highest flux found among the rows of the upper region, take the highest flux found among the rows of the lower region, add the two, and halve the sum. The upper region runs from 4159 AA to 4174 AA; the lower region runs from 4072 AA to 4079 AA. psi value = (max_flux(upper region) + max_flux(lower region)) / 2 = 5.9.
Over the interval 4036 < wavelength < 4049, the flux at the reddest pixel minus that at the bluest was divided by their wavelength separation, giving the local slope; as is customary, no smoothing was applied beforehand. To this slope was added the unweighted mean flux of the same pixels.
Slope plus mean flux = 5.5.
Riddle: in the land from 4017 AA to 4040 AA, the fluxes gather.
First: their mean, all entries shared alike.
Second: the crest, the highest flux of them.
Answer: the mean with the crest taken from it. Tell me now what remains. -1.07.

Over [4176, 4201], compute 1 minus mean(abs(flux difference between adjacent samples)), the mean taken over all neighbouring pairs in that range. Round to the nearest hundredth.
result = 0.24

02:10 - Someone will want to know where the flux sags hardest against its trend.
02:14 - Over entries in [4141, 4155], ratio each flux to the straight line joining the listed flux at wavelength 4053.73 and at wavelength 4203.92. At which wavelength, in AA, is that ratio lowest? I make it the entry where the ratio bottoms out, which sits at 4142.43 AA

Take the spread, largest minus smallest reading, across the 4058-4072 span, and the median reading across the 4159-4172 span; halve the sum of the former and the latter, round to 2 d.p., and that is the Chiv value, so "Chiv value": 3.60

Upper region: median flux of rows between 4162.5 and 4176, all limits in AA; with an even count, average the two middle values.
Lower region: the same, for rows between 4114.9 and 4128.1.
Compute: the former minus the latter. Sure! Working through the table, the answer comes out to 0.3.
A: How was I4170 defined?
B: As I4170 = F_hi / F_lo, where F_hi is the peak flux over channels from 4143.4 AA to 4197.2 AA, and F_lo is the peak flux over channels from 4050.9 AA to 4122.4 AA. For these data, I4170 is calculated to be 1.05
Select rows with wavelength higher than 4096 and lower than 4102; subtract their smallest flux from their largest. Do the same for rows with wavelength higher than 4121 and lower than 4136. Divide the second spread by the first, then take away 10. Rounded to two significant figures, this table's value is -7.2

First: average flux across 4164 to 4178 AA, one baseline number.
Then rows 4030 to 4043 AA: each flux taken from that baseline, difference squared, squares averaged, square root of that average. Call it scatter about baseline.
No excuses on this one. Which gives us 0.98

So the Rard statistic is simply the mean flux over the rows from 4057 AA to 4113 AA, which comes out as 4.92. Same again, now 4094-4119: 4.59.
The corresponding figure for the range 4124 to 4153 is 5.06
